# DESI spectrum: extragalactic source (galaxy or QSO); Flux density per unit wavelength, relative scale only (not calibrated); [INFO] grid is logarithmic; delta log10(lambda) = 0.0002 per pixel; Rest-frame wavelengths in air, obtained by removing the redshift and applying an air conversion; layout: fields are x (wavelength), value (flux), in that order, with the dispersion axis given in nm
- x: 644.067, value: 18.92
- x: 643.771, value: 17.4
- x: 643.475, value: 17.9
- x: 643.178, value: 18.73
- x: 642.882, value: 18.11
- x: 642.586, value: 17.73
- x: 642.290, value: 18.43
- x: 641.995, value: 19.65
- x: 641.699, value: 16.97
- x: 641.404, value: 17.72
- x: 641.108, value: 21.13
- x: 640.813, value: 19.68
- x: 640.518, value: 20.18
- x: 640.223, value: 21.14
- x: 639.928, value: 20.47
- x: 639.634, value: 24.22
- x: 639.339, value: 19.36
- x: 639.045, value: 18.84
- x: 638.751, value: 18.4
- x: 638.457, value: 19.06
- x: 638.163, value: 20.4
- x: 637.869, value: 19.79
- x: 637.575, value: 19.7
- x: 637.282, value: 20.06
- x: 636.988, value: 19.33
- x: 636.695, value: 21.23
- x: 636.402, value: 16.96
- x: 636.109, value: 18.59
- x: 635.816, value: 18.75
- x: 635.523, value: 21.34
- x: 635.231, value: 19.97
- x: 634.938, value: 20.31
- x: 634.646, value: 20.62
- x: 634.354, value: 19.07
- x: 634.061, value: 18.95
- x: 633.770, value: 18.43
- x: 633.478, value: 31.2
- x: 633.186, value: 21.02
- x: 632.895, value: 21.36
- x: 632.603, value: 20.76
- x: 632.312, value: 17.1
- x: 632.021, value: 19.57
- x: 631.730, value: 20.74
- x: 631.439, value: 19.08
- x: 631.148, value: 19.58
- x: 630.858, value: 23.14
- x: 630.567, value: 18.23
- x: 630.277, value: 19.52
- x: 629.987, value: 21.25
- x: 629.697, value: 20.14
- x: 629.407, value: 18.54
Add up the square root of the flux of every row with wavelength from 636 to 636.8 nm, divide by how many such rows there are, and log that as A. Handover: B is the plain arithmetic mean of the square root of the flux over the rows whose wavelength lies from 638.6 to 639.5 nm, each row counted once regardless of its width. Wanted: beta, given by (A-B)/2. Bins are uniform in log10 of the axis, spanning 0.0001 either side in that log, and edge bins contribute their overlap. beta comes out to 0.00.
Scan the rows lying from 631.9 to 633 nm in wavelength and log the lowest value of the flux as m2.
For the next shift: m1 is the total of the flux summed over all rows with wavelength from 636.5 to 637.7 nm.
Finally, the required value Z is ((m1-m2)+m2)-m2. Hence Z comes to 63.2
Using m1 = 80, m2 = 17.1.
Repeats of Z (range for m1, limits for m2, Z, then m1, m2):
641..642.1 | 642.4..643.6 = 57.7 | 75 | 17.73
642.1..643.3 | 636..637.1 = 56.0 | 73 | 16.96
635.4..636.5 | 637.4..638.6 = 56.6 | 76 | 19.06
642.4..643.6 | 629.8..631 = 54.2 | 72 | 18.23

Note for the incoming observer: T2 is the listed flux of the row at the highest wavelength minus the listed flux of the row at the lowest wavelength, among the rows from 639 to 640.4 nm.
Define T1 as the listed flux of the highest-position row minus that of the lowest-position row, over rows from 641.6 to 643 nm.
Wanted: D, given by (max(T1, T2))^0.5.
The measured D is 1.52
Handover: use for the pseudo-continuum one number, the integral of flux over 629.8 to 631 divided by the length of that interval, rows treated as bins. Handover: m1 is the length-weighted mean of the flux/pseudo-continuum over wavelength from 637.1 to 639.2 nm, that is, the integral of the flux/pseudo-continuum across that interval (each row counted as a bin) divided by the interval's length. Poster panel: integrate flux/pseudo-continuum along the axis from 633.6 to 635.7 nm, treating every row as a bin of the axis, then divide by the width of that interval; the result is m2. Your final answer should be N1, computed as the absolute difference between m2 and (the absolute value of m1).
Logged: 0.02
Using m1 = 0.95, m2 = 0.97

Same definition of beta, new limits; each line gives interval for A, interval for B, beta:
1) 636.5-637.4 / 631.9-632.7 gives 0.06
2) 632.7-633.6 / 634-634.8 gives 0.26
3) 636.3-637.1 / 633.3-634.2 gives -0.18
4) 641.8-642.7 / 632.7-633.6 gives -0.31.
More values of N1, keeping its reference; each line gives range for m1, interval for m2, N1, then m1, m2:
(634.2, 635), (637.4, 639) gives 0.02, 0.97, 0.95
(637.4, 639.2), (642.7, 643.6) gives 0.06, 0.94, 0.89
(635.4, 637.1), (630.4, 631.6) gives 0.03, 0.94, 0.98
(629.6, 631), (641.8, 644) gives 0.11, 1.00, 0.89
